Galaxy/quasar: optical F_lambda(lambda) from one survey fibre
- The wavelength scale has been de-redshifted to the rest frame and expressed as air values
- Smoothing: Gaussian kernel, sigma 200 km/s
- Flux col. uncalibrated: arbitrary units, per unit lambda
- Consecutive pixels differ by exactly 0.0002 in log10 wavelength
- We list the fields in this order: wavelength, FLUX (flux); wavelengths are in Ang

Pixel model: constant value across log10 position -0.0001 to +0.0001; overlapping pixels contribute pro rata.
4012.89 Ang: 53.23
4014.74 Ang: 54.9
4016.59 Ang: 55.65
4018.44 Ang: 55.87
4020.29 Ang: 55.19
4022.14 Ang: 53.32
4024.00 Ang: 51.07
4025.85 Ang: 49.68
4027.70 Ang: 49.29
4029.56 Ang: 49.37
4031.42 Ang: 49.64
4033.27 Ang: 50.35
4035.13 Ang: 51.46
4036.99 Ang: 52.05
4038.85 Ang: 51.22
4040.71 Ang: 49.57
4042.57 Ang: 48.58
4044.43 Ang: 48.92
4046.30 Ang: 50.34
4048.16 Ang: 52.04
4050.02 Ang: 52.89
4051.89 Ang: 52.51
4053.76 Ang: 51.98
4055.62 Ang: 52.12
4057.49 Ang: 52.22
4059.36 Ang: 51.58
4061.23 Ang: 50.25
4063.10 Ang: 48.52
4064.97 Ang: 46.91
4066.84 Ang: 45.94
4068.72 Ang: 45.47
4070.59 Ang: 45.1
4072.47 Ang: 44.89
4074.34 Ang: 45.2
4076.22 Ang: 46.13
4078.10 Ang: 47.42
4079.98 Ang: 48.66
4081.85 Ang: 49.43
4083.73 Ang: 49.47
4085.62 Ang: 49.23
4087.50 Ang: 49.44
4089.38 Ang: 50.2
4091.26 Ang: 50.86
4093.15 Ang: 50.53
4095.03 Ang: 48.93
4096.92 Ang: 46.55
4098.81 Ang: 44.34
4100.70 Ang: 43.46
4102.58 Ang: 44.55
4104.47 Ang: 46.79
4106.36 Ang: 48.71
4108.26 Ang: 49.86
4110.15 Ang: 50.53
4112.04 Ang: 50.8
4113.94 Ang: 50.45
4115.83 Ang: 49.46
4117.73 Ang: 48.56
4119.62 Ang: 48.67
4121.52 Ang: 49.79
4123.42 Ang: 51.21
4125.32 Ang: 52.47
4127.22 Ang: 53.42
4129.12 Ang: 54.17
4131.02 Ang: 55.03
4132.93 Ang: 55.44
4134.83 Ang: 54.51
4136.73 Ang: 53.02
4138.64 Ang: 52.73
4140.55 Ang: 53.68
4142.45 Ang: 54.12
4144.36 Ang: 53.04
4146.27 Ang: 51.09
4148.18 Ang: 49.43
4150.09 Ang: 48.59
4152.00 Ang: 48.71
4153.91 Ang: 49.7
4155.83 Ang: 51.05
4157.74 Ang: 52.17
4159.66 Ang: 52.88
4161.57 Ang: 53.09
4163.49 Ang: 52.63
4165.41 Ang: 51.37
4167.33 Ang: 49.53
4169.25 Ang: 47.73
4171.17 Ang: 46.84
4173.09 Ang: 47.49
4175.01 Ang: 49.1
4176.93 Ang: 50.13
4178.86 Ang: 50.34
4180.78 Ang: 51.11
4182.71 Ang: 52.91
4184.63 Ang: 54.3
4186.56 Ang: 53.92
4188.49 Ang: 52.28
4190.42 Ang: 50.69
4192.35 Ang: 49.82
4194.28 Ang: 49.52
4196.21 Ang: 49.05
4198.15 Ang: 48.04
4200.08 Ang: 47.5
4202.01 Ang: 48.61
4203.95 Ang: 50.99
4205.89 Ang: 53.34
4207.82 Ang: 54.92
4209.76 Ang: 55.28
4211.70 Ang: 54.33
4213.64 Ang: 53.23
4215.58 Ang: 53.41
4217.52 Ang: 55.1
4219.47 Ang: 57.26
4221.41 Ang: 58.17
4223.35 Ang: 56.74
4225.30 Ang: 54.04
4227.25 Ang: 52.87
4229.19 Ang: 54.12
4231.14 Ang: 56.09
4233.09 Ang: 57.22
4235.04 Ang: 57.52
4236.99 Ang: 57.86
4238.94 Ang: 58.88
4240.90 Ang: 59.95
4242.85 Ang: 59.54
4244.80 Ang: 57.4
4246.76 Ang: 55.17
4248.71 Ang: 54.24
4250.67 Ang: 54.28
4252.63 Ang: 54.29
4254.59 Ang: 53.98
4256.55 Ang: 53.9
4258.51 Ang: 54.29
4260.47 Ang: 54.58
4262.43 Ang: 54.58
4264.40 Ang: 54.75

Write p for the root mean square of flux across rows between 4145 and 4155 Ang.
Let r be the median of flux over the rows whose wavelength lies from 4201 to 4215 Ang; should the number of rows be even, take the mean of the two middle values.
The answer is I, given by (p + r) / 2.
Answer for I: 51.4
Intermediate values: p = 50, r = 53.3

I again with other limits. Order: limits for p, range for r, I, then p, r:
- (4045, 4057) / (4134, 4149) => 52.5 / 52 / 53.0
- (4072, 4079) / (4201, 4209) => 49.0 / 46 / 52.2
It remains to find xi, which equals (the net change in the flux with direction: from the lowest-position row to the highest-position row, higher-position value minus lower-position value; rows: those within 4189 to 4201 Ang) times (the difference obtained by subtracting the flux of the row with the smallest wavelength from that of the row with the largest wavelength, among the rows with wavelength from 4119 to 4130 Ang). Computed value -18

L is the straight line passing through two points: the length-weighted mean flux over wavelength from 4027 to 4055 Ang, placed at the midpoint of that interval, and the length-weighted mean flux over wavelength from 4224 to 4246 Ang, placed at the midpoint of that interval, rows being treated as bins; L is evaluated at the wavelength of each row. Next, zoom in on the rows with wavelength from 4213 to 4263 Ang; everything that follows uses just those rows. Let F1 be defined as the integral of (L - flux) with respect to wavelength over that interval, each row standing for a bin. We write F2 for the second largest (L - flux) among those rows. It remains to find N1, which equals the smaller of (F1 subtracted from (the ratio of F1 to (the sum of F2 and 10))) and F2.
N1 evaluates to -55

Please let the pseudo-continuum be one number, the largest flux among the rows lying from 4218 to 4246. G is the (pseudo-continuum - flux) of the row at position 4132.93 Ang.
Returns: 5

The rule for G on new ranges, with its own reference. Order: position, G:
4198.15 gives 12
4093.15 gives 9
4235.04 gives 2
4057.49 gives 8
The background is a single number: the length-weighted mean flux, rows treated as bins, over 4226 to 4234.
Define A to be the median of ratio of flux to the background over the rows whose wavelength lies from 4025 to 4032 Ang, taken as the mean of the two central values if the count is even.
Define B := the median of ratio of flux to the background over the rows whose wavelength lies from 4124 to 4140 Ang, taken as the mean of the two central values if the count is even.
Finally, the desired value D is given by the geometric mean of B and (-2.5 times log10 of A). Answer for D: 0.34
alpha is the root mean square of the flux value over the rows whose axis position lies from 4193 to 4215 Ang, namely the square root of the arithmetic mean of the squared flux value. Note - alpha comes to 51.4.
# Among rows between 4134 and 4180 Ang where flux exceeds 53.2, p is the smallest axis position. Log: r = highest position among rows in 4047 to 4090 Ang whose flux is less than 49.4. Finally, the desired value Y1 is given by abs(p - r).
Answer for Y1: 49.2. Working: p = 4134.83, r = 4085.62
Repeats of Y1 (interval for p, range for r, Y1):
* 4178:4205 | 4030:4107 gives 78.3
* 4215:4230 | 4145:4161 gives 63.6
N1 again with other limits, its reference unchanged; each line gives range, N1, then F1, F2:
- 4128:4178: -132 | 141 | 7.4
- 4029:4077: -74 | 79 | 6.6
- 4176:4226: -154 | 163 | 7.6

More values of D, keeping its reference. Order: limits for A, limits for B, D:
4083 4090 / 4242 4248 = 0.35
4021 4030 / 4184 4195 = 0.32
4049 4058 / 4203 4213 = 0.24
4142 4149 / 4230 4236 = 0.25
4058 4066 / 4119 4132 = 0.33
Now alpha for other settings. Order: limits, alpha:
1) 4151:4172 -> 50.6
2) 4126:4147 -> 53.7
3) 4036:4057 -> 51.1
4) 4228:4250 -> 57.1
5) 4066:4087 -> 47.0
